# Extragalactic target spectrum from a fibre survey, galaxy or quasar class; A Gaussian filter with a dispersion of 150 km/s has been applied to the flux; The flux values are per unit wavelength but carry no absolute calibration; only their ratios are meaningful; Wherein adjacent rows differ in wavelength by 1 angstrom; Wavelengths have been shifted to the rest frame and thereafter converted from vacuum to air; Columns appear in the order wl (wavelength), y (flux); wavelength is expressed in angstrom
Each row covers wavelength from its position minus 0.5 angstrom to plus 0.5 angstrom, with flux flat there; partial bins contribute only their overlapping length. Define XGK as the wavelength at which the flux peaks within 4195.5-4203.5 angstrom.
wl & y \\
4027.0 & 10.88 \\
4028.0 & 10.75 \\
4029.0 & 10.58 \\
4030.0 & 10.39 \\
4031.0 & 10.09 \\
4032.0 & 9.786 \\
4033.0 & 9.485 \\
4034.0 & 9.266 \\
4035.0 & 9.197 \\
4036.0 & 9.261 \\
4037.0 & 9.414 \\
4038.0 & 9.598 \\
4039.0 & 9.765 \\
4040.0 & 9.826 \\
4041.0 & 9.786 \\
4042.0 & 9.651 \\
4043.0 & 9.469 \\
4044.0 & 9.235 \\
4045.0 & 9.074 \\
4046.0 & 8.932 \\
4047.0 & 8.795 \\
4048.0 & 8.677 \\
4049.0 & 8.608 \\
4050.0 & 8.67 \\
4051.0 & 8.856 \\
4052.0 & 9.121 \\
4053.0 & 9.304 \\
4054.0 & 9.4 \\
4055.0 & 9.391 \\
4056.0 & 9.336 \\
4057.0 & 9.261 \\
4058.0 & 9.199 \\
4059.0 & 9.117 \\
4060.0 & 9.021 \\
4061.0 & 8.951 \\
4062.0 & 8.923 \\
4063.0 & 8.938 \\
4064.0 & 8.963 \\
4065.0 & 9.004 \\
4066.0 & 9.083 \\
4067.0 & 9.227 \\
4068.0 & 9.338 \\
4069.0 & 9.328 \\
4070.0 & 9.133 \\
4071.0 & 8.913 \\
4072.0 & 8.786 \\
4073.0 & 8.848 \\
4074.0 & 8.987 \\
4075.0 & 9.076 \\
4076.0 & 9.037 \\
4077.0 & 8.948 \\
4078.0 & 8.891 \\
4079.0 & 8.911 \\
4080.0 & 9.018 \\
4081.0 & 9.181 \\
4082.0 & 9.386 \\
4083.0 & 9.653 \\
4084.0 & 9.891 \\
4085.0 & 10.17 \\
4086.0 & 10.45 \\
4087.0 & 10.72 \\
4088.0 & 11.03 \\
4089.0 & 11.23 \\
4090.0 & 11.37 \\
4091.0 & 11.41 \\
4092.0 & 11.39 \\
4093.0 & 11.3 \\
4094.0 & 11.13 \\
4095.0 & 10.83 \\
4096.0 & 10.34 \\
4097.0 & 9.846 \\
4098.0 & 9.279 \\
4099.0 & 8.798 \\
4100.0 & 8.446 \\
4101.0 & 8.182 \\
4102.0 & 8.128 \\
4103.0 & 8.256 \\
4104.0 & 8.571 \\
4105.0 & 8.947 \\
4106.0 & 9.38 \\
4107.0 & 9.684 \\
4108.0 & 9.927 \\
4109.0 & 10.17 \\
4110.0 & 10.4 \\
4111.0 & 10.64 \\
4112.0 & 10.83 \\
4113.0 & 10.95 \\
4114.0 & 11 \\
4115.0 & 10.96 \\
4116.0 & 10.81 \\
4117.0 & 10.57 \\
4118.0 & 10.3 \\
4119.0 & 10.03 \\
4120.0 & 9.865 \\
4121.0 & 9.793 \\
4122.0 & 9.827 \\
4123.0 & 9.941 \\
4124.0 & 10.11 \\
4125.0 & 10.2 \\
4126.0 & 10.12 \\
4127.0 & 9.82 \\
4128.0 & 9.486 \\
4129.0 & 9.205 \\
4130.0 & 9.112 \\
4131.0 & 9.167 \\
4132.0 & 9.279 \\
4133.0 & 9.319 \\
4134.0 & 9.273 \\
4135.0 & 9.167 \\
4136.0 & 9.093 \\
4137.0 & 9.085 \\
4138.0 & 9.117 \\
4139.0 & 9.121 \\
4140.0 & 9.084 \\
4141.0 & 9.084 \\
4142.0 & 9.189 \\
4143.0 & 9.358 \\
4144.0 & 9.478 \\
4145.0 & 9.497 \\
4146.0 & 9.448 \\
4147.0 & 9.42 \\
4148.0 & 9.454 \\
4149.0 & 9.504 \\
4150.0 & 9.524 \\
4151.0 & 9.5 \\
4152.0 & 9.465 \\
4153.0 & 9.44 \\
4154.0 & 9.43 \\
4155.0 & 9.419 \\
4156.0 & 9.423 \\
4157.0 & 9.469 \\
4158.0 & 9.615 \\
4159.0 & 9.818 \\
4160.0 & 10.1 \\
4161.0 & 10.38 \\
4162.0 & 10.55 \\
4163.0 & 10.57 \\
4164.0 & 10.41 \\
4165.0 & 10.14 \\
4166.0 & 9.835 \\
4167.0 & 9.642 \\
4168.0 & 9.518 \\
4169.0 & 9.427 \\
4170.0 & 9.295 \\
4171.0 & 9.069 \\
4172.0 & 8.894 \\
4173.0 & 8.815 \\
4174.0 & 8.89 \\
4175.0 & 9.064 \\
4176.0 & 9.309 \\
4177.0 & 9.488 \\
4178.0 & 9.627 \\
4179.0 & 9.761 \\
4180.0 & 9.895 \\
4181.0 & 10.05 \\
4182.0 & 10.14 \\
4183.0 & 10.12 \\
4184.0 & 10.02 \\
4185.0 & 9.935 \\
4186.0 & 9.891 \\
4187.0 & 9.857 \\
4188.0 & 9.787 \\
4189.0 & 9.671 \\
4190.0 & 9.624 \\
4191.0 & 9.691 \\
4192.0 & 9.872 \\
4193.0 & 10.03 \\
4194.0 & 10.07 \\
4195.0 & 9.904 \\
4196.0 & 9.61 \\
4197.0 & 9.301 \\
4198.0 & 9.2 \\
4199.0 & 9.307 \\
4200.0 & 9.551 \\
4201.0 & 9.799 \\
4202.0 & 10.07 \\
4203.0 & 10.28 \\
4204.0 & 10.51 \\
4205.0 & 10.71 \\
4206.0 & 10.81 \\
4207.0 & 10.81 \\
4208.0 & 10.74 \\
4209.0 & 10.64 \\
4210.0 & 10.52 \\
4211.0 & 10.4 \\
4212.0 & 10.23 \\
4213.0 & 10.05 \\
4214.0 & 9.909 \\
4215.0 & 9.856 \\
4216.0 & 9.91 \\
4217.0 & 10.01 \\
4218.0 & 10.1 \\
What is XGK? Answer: 4203.0 angstrom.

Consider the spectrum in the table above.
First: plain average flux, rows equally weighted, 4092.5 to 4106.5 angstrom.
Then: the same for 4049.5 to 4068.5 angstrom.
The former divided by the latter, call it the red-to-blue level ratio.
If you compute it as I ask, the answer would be 1.03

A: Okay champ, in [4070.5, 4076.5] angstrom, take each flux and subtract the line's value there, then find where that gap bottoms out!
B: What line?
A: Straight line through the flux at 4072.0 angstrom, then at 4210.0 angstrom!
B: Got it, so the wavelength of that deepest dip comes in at 4072.0 angstrom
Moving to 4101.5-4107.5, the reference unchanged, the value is 4102.0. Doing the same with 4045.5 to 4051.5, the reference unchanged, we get 4049.0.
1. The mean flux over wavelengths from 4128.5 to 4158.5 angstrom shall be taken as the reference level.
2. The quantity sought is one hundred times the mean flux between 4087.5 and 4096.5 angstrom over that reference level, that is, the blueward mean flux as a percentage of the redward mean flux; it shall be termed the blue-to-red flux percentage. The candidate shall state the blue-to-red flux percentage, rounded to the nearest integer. 119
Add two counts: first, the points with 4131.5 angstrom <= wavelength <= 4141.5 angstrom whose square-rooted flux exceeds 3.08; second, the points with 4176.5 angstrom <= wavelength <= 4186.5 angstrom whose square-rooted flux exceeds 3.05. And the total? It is 10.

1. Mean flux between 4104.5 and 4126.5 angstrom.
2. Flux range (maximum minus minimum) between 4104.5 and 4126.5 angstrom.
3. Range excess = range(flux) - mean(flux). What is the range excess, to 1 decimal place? -8.1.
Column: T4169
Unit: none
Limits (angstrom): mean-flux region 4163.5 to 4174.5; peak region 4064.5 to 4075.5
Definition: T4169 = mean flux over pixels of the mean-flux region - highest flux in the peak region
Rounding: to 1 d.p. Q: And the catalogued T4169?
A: 0.1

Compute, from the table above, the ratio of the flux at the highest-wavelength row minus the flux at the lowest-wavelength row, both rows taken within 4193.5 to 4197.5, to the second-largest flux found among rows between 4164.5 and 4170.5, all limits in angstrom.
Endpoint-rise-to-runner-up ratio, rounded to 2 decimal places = -0.08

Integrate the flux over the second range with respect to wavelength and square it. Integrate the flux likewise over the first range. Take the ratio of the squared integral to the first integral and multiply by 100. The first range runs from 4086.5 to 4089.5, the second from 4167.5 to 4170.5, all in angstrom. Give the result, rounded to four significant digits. 2418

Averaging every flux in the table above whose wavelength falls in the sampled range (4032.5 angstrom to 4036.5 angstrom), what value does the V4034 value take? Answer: 9.3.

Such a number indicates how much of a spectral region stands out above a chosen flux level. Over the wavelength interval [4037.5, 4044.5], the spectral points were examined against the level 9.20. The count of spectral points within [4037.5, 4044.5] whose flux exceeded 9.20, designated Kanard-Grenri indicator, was 7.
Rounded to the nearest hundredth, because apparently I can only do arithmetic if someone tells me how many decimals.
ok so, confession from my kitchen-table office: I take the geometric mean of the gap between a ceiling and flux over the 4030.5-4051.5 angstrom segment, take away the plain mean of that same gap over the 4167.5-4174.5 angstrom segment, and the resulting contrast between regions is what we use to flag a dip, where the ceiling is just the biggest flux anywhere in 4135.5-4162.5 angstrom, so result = -0.26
